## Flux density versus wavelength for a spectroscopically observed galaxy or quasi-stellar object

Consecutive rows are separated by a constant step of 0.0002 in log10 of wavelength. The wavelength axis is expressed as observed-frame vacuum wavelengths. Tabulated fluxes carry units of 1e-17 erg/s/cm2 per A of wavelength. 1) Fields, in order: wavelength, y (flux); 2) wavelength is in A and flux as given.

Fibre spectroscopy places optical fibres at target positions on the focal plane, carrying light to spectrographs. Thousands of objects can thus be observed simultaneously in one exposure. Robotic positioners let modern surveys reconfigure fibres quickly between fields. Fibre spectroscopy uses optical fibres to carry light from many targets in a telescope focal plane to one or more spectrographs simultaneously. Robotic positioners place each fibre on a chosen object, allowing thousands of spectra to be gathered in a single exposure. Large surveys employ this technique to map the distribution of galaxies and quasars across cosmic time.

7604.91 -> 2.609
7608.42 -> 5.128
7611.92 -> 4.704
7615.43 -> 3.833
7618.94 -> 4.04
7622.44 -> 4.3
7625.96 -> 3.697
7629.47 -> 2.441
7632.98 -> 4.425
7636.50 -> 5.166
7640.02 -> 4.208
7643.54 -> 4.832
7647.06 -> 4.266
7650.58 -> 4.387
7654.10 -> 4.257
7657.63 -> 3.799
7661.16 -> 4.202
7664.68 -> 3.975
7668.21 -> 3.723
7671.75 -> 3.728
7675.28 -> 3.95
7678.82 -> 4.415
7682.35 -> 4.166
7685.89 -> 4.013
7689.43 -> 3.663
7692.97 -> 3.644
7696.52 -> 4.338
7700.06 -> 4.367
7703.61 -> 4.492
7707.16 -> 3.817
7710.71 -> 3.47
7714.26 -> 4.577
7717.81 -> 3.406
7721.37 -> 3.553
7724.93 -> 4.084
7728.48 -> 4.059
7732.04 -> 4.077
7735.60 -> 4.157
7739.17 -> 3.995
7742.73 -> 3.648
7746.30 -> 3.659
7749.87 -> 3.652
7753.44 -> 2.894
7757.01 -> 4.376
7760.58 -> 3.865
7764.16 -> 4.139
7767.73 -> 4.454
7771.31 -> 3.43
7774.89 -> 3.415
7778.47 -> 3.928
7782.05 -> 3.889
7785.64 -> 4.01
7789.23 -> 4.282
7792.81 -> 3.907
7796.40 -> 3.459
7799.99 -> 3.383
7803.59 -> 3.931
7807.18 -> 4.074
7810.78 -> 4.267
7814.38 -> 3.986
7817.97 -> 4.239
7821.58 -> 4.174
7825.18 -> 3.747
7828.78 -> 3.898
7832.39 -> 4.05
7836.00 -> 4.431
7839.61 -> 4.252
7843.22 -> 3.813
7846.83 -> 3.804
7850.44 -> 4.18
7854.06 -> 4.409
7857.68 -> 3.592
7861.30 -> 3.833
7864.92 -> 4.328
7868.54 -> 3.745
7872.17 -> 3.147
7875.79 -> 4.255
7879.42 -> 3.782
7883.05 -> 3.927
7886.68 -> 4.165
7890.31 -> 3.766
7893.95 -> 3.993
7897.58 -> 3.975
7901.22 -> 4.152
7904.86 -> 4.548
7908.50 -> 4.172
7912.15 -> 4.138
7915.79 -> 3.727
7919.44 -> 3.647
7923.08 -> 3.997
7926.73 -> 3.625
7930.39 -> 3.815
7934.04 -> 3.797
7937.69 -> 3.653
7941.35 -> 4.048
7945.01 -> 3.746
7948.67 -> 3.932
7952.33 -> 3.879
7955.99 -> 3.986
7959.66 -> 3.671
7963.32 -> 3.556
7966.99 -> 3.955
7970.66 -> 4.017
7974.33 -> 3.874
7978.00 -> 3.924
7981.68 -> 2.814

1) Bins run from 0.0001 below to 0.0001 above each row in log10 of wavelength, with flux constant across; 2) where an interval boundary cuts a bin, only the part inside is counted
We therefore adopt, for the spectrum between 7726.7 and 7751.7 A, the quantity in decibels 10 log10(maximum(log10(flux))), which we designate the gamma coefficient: -2.1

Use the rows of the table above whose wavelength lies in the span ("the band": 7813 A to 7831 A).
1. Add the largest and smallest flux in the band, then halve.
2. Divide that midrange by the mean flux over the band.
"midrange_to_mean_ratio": 1.00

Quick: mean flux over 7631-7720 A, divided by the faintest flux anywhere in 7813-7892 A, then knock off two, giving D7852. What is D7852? -0.69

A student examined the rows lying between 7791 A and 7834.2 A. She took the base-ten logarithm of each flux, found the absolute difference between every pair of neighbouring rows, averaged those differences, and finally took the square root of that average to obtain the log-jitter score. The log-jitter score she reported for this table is 0.17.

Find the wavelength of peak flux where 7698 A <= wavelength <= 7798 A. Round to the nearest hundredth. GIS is 7714.26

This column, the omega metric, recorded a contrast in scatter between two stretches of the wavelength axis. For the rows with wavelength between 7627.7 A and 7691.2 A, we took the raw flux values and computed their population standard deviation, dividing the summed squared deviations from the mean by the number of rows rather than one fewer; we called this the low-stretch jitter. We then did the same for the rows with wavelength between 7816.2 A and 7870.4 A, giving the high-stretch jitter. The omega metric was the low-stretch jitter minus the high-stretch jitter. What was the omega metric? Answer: 0.28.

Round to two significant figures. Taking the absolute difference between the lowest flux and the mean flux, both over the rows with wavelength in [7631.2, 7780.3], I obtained 1.1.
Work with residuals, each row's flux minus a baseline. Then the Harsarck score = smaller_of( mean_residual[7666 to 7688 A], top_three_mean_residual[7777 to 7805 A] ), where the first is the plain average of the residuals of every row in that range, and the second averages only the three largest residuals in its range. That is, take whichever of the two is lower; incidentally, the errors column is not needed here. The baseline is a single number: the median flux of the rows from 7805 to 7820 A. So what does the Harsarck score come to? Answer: -0.16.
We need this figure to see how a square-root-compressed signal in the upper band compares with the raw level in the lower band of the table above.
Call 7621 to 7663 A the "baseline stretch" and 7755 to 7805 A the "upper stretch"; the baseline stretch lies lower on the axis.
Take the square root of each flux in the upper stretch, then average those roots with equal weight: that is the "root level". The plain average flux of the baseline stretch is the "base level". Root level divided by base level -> 0.473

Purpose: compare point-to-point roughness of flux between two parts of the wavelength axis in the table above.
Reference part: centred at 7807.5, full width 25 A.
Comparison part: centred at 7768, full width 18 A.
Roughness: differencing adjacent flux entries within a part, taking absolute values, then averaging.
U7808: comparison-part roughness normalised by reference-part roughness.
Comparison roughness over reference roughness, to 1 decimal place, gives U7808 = 1.6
